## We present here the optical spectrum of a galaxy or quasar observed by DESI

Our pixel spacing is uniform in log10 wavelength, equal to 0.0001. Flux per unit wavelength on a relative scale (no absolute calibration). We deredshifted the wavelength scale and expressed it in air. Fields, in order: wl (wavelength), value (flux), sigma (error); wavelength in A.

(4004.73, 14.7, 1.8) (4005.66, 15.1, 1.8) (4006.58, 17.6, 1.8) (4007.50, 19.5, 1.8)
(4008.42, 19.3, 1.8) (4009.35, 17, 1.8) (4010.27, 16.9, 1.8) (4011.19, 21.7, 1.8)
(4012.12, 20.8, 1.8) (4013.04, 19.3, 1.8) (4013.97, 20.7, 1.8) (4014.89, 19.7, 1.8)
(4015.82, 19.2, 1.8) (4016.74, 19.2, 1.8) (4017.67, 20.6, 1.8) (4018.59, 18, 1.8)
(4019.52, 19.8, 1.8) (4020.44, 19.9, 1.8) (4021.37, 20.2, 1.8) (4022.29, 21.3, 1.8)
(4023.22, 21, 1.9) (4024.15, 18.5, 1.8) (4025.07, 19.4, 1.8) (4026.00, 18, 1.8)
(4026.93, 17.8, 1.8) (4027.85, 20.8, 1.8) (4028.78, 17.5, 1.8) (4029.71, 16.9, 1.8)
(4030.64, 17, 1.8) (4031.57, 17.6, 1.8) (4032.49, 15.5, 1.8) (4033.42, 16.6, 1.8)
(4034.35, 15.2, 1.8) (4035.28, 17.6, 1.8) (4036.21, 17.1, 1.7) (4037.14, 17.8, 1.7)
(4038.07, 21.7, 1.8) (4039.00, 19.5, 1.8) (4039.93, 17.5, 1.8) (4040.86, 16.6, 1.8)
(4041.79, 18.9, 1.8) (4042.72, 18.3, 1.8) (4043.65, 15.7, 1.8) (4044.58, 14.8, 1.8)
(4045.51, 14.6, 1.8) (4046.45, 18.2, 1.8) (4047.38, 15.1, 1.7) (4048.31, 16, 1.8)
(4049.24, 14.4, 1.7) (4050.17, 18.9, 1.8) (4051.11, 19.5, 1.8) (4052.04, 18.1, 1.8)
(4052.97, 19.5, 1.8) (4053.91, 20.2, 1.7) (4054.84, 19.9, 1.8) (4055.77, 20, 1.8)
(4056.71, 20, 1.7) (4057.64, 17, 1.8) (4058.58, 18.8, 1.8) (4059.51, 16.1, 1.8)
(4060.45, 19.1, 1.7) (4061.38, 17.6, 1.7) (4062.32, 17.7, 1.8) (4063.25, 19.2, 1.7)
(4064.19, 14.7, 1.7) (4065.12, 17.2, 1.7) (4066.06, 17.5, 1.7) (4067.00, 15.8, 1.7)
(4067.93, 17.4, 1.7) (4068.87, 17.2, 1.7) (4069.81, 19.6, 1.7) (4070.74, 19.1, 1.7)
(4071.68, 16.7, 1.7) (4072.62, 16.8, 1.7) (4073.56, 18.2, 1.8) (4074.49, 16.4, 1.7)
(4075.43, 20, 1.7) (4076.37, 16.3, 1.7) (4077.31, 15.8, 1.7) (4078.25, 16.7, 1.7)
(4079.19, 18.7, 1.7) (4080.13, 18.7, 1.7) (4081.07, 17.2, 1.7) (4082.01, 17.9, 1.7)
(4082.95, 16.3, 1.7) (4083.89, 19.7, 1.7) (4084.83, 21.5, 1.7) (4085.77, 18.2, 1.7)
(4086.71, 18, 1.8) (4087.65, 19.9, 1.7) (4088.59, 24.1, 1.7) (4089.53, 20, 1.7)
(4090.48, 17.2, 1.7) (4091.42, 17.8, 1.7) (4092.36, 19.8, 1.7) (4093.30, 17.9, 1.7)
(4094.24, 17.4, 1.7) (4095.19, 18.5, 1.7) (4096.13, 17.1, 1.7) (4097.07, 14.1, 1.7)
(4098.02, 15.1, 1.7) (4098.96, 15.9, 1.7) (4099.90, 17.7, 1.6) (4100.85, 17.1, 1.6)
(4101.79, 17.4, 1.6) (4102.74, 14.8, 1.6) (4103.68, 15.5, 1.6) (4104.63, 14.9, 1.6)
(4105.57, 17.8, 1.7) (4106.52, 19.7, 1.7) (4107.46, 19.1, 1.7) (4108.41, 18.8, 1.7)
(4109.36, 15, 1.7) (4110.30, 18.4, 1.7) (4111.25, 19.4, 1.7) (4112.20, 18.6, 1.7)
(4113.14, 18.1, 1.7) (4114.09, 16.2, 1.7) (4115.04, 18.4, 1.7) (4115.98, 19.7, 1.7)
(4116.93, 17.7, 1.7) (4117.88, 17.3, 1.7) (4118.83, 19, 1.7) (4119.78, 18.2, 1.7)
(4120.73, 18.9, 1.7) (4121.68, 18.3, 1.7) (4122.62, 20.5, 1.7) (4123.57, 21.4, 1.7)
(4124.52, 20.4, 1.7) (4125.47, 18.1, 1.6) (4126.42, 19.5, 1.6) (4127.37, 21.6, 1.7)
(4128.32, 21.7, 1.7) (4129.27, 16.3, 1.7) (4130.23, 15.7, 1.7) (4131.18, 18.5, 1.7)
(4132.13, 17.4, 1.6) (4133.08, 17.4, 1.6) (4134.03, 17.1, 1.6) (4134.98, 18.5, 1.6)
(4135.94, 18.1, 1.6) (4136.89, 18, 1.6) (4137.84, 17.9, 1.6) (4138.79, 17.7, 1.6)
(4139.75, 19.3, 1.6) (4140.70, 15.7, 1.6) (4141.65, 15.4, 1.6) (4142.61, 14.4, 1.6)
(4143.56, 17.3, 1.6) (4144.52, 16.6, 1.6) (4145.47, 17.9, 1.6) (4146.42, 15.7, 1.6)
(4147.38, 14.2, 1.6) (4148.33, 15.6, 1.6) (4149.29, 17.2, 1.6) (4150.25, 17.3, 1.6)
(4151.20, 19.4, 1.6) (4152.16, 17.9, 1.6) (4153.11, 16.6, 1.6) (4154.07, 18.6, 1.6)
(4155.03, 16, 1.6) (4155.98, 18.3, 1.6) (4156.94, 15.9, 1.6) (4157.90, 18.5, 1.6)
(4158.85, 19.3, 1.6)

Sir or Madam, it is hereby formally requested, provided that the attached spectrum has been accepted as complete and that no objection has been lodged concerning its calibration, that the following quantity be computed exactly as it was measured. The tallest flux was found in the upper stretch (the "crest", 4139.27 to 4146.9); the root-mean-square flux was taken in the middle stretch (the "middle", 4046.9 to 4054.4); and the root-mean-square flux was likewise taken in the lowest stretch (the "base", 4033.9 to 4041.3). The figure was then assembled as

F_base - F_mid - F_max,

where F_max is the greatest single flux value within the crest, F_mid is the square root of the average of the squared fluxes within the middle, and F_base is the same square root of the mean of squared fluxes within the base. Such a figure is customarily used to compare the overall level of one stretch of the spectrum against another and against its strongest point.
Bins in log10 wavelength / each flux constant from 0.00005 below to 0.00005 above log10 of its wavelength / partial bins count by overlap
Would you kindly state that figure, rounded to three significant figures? -19.2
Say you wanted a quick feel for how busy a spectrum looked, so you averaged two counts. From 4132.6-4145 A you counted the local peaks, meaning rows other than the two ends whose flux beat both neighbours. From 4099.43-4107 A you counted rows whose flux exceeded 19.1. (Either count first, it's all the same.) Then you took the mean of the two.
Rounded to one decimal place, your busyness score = 2.0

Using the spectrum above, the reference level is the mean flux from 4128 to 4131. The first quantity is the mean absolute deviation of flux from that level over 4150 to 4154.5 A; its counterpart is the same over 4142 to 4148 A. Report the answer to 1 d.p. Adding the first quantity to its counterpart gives 2.7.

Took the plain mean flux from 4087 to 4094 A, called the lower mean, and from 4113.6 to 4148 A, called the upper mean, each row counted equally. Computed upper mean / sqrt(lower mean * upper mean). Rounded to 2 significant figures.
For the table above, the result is 0.96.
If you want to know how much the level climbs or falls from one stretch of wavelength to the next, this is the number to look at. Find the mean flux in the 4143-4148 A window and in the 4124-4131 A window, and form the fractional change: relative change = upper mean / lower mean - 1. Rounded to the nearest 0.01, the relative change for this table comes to -0.14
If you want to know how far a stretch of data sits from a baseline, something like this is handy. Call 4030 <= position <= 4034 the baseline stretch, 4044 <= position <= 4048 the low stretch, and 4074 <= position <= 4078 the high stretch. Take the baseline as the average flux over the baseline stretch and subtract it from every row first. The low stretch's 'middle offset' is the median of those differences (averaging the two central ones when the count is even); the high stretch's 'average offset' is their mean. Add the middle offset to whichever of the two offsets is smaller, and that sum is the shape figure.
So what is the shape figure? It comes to -3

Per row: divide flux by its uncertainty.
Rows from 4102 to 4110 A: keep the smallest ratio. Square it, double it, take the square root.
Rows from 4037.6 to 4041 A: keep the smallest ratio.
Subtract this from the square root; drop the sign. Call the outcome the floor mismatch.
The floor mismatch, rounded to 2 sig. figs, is 3.3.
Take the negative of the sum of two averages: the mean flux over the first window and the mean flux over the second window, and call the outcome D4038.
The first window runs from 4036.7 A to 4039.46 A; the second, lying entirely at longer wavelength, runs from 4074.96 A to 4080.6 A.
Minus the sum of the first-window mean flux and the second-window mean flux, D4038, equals -37.4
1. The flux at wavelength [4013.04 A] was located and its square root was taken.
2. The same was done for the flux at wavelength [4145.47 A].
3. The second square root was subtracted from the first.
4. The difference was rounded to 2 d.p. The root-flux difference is 0.16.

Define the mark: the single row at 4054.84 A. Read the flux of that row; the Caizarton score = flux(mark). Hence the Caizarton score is 19.9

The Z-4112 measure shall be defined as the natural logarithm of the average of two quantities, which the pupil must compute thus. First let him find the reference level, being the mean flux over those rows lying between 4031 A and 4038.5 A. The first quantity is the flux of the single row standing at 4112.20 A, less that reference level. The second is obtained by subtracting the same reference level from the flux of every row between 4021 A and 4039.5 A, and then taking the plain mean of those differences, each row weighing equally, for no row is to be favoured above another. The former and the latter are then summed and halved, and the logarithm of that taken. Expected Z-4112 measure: 0.1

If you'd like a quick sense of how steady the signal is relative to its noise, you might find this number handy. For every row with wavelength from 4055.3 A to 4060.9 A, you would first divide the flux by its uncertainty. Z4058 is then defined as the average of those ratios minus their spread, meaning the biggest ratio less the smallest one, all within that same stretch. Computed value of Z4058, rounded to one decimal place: 7.7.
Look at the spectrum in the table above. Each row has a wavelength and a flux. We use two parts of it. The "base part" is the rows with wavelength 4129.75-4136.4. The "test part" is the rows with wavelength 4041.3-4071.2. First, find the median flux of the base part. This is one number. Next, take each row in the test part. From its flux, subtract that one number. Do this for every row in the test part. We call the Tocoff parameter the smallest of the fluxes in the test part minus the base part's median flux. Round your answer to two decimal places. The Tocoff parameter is -3.00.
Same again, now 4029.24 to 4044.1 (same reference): -2.20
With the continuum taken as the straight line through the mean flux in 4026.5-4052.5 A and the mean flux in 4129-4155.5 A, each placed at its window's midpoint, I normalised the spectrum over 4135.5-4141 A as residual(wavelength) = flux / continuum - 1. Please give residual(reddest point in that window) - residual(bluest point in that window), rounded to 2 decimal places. -0.14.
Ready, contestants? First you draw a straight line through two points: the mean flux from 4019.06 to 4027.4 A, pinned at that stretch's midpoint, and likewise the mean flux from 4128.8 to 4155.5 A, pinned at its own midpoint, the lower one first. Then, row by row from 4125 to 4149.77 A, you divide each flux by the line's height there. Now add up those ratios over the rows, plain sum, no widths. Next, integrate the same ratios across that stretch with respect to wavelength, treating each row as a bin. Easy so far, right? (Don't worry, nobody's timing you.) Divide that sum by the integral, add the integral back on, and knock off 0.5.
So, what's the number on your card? 25.7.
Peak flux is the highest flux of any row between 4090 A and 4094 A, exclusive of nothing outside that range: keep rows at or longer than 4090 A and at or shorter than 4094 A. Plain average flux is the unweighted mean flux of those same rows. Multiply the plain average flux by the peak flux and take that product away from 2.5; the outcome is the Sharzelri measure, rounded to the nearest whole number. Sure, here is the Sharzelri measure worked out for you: -357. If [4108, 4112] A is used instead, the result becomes -345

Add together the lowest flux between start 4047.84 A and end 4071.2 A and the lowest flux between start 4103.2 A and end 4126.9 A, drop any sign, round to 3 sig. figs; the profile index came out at 29.3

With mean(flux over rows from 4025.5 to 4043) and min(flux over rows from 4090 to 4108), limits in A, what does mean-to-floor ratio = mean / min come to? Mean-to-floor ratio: 1.261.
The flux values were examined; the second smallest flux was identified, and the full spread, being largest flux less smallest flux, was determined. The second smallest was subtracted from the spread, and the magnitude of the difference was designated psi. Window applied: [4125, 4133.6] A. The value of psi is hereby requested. 10.3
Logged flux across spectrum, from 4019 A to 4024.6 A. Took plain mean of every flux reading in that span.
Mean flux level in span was 20.1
